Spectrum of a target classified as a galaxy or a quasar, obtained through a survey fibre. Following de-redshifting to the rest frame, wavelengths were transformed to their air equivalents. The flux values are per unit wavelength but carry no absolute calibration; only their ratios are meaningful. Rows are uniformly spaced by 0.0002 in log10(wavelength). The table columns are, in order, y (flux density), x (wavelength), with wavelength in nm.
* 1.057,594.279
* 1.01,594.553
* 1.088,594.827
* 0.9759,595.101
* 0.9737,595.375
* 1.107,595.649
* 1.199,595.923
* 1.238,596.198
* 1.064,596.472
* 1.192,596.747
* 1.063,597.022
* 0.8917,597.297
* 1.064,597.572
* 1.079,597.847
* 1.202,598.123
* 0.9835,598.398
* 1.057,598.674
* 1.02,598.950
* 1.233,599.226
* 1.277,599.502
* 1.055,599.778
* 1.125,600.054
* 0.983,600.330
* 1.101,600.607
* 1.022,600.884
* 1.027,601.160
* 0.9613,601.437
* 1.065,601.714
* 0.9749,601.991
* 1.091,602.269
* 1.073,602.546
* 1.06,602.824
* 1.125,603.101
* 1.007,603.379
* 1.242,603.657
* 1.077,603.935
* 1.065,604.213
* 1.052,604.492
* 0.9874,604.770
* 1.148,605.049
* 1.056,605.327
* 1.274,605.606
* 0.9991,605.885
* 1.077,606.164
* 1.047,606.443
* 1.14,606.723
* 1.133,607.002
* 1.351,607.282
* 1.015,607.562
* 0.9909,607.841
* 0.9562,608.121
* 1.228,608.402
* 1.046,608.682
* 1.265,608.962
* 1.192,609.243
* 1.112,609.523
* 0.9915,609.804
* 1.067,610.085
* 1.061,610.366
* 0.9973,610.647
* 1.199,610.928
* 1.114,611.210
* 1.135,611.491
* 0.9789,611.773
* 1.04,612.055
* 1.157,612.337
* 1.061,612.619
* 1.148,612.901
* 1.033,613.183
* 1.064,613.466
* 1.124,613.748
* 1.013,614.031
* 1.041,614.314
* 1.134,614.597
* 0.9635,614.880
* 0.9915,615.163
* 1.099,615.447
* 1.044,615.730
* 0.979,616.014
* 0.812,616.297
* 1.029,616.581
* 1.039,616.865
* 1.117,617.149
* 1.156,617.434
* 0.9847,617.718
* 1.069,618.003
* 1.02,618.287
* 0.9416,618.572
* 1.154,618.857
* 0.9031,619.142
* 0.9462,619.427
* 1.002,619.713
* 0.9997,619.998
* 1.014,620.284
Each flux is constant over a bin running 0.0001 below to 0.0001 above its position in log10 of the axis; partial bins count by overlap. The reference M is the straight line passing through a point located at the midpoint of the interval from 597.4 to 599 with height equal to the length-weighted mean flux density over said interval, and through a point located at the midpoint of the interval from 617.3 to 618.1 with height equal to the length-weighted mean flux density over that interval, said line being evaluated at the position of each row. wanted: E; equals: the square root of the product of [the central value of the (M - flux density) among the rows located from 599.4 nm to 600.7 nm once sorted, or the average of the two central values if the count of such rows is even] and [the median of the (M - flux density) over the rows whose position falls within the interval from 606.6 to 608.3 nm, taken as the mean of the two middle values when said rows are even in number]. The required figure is 0.015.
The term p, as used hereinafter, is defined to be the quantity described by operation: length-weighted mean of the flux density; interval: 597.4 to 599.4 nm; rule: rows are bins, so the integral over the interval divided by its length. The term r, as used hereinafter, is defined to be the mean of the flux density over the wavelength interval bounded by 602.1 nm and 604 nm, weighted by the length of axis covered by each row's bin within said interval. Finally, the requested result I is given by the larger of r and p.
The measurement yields 1.10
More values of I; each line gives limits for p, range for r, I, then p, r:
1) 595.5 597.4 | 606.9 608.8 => 1.11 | 1.11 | 1.10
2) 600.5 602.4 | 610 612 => 1.08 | 1.03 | 1.08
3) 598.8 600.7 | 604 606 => 1.11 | 1.11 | 1.08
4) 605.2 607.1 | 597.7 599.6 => 1.12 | 1.10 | 1.12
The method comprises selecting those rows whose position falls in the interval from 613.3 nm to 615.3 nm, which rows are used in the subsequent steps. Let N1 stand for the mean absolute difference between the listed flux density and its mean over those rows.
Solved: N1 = 0.0515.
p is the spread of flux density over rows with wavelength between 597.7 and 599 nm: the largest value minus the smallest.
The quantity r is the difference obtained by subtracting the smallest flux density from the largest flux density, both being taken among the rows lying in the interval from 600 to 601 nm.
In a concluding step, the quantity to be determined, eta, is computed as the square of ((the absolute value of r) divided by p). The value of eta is 0.4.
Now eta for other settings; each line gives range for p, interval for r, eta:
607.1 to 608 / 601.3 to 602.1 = 0.1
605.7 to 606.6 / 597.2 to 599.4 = 19.2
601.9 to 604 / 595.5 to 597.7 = 1.7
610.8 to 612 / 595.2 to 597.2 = 1.4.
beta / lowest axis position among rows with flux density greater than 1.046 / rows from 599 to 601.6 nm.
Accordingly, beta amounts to 599.226 nm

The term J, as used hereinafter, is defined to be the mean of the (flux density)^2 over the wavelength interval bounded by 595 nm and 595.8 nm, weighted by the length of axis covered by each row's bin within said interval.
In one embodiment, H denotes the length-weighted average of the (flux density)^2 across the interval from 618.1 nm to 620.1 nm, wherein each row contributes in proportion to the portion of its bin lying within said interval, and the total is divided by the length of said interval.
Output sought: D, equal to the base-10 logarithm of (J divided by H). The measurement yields 0.023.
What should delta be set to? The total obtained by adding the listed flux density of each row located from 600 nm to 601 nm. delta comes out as 4.2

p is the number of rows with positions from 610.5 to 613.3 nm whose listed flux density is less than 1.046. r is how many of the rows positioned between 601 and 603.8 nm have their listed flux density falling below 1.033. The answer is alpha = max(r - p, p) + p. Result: 8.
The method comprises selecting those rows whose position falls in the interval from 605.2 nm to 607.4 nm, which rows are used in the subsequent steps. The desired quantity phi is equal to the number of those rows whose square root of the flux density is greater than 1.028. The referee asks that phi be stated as 5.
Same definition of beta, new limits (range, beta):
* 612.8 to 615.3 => 612.901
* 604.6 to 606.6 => 605.049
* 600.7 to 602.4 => 601.714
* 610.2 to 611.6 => 610.366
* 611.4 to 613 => 611.491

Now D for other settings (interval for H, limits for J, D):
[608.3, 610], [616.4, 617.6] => -0.049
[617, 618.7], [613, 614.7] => 0.015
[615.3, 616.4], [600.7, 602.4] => 0.027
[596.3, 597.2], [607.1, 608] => 0.018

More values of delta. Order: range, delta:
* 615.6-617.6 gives 7.2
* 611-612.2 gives 4.3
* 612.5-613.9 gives 5.4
